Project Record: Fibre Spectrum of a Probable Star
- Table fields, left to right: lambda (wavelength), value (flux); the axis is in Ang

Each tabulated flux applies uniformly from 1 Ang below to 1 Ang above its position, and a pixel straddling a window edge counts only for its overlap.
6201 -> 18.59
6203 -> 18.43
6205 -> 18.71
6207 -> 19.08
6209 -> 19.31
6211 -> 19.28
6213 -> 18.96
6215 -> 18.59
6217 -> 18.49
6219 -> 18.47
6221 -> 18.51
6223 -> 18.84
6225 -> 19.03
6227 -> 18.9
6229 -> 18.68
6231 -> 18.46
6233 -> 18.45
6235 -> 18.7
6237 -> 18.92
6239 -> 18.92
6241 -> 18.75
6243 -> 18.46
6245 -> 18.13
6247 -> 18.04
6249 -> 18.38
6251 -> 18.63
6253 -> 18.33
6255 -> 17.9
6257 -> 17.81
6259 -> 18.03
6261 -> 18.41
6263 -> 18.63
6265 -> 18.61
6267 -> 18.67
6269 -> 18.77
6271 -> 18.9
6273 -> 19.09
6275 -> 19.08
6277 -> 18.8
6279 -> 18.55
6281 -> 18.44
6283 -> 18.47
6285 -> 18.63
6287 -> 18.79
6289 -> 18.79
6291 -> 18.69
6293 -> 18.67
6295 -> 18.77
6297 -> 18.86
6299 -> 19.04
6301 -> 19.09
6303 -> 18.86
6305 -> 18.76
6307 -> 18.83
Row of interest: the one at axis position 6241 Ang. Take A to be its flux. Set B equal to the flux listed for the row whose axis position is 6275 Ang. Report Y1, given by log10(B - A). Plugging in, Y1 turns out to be -0.48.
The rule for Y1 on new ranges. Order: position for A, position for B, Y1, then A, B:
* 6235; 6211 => -0.24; 18.7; 19.28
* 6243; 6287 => -0.48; 18.46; 18.79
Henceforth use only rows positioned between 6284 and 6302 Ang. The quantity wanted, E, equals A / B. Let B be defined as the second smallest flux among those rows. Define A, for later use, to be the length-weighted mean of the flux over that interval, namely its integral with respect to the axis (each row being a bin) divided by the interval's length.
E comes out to 1.01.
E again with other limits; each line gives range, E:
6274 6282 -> 1.01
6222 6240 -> 1.02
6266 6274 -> 1.00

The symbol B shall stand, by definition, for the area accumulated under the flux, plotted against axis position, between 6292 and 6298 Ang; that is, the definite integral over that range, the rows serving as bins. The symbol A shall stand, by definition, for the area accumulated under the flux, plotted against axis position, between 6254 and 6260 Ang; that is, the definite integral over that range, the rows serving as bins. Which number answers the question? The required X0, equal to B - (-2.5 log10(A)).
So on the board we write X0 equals 117.7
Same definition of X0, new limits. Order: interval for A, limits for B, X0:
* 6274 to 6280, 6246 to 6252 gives 115.2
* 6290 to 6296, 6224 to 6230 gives 118.3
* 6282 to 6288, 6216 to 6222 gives 116.1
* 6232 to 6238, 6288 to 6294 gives 117.4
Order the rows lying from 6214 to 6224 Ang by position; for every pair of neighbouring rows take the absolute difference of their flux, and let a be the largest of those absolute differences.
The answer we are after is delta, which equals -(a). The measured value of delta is -0.33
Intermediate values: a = 0.330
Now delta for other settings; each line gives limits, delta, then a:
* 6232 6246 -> -0.33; 0.330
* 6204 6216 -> -0.37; 0.370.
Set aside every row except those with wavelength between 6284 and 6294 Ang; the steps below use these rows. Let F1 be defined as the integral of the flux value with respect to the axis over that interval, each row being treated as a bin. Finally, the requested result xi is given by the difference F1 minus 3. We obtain 184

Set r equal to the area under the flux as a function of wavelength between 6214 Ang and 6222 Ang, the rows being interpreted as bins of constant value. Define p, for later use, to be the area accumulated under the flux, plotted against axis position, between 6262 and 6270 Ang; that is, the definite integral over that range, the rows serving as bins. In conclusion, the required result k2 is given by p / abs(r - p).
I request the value 120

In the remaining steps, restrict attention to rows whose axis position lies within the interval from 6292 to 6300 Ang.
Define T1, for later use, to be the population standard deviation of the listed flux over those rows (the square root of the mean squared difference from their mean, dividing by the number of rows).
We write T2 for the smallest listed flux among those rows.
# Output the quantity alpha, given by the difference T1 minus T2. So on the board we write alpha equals -18.5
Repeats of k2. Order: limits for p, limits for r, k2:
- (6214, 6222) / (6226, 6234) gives 172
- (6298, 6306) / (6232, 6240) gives 100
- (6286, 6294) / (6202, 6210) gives 127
